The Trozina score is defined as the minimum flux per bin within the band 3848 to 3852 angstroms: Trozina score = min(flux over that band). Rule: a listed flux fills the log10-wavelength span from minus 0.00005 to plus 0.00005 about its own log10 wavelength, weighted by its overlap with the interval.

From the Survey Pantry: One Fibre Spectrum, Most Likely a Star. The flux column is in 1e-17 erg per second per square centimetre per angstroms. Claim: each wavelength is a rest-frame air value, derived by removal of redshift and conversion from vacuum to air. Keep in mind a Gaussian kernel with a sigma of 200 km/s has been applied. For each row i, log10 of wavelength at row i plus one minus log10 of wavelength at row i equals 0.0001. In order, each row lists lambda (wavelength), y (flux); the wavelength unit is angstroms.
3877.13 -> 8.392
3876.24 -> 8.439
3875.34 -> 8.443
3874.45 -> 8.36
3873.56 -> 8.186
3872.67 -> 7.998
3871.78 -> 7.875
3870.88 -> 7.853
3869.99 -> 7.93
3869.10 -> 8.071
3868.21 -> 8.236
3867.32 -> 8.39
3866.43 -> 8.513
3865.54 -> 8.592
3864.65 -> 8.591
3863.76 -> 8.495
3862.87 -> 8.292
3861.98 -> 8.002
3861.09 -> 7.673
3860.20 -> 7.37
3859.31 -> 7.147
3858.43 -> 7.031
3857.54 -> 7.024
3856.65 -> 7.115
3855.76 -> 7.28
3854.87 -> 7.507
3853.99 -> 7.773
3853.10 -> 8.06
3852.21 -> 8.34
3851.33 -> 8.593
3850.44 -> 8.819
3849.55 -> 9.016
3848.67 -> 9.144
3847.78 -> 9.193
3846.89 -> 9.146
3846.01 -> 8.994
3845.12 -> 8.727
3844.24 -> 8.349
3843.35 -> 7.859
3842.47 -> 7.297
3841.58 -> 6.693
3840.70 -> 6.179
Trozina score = 8.593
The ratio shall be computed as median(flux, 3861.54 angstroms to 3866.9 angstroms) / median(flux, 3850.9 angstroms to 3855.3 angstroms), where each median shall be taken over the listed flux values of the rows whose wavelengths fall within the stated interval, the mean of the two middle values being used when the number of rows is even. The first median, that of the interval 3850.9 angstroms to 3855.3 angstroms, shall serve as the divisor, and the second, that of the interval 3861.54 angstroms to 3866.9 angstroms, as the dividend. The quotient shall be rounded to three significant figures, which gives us 1.06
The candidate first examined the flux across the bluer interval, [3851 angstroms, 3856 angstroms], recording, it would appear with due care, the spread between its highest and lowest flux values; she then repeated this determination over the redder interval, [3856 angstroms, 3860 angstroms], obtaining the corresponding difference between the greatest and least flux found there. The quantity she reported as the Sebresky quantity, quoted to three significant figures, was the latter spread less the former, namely -1.19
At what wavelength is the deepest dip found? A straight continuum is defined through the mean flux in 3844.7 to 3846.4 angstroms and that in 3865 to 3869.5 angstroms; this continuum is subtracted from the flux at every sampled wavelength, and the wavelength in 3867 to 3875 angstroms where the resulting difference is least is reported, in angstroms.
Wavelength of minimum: 3870.88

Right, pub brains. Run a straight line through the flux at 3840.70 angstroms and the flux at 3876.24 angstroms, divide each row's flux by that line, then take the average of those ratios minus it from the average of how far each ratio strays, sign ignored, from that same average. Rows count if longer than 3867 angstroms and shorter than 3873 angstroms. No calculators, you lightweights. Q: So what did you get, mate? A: -0.97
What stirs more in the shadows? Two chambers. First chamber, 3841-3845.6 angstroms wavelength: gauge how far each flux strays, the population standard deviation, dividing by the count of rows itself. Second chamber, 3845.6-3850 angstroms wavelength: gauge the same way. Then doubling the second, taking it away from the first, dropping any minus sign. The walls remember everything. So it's 0.57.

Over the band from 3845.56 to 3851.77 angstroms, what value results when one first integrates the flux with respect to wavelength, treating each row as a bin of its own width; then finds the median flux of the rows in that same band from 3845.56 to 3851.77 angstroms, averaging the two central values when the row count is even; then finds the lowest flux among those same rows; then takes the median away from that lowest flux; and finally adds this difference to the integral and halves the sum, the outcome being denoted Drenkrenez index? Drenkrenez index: 27.7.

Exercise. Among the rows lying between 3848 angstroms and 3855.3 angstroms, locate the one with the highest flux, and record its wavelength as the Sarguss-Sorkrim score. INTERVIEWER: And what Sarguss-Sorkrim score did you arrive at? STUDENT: 3848.67 angstroms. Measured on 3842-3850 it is 3847.78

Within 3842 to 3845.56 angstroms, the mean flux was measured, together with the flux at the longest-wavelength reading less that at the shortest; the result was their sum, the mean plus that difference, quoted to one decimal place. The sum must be 9.5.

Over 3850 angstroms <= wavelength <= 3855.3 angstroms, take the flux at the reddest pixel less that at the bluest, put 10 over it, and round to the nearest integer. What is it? -8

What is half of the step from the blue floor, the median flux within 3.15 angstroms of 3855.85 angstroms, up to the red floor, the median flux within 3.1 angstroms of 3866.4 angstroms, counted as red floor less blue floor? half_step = 0.6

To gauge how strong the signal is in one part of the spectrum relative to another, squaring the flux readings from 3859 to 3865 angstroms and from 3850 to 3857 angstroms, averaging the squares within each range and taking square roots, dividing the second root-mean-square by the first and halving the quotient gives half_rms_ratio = 0.500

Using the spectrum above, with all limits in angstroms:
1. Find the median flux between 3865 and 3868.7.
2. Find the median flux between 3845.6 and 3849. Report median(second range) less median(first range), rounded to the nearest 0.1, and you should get 0.7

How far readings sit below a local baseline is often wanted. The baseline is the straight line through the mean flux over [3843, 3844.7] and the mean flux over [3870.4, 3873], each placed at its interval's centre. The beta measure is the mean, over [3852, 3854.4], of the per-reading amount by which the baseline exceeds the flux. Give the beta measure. 0.0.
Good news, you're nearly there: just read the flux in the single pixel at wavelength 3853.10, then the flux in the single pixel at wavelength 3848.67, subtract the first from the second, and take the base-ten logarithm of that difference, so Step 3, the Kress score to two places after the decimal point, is 0.04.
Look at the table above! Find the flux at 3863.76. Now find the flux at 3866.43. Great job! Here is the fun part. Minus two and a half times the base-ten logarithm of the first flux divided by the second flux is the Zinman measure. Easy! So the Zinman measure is 0.00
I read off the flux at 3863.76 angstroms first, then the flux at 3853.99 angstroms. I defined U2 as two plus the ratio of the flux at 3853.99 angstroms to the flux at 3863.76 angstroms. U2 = 2.92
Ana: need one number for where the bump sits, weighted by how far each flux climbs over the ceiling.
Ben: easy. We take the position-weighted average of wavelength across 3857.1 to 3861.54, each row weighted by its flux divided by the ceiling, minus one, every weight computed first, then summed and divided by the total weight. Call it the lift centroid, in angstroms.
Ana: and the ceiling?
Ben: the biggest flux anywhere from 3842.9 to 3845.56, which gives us 3859.1 angstroms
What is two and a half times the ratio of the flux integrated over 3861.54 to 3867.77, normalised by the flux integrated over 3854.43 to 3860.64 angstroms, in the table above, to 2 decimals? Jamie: 2.92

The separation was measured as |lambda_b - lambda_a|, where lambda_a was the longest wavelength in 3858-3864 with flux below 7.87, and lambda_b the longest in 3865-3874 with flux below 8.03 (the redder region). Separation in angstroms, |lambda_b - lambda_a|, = 11.6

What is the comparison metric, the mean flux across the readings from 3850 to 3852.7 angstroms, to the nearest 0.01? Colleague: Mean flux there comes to 8.58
